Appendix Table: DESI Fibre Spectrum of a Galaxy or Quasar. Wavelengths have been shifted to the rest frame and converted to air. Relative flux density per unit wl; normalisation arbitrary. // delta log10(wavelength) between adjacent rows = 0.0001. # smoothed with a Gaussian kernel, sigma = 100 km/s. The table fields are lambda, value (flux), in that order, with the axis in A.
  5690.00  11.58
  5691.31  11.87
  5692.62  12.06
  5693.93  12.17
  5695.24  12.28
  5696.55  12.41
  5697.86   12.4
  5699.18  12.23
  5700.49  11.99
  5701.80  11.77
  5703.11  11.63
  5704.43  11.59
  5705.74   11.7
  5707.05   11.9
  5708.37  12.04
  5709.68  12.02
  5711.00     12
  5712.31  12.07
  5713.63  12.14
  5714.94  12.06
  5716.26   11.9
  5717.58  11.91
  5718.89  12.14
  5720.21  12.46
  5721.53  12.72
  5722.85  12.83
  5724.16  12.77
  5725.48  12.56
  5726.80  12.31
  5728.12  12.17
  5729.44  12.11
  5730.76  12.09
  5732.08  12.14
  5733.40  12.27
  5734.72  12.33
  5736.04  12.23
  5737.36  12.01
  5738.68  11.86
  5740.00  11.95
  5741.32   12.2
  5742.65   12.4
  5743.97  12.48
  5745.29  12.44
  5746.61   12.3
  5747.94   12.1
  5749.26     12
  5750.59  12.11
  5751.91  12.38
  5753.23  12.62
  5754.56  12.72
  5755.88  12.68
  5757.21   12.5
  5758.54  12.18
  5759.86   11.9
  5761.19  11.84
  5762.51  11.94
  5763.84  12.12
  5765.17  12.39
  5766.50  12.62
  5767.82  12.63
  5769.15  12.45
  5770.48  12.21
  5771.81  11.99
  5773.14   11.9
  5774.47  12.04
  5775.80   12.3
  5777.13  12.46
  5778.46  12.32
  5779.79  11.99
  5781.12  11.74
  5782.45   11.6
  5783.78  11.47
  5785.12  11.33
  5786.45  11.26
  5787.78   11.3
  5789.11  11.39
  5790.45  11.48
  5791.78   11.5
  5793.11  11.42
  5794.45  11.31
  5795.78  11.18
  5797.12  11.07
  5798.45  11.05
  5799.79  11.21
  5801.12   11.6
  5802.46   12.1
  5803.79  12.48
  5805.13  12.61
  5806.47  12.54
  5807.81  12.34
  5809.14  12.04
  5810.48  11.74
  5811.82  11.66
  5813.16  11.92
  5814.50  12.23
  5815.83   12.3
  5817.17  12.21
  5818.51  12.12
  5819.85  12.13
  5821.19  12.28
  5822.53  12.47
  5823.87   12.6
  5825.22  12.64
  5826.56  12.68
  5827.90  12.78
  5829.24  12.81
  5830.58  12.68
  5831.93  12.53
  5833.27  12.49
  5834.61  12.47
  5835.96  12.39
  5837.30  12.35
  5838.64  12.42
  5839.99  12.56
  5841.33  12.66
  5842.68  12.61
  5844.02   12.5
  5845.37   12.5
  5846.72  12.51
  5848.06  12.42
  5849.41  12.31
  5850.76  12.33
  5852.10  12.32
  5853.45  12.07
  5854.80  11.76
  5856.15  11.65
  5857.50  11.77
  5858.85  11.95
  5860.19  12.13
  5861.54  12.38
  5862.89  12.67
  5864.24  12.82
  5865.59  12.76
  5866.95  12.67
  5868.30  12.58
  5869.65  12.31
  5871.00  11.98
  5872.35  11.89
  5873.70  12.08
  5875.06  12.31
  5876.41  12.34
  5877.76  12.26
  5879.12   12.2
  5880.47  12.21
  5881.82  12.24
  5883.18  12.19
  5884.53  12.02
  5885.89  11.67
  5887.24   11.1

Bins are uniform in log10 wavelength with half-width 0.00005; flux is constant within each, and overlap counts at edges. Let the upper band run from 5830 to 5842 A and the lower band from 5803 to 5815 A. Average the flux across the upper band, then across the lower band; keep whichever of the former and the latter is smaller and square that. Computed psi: 148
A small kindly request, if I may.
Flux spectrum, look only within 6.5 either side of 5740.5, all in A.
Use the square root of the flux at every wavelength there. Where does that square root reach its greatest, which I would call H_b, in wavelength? 5743.97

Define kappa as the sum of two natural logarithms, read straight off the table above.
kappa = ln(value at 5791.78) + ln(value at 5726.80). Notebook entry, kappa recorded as 4.95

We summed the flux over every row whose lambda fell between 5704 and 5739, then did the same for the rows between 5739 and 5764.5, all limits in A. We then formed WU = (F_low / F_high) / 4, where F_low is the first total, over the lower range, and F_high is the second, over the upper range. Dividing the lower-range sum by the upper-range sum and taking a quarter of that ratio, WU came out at 0.35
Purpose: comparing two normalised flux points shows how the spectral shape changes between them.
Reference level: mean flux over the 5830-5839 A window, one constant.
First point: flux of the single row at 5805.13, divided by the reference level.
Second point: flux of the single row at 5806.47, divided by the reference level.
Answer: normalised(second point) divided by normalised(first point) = 0.99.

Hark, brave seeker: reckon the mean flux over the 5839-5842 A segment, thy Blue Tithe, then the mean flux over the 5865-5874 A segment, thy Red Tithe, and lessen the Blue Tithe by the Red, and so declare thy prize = 0.3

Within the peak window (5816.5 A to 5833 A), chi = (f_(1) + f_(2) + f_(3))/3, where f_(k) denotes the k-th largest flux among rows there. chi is 12.8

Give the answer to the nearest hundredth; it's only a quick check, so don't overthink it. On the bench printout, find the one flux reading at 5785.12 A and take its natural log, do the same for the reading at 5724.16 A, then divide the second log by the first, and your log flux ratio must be 1.05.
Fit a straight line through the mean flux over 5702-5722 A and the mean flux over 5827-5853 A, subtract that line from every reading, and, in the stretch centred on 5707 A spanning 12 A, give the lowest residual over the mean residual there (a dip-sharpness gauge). 3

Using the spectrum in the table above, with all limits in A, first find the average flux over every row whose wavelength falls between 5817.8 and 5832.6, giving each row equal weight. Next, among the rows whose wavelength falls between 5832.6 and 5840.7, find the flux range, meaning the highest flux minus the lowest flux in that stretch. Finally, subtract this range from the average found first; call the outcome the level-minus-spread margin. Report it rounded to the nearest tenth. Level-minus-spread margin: 12.3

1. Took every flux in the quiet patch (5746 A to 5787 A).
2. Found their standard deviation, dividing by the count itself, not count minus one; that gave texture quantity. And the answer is 0.38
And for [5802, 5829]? 0.30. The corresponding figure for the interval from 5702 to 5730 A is 0.34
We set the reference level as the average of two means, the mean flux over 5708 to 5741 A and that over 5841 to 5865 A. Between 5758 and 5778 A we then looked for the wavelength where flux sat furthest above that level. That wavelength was 5767.82 A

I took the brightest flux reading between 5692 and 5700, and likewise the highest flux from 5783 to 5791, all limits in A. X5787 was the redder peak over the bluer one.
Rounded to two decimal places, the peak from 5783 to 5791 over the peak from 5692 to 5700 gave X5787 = 0.93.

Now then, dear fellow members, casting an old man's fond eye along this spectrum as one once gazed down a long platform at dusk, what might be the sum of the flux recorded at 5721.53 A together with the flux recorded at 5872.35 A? 24.61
